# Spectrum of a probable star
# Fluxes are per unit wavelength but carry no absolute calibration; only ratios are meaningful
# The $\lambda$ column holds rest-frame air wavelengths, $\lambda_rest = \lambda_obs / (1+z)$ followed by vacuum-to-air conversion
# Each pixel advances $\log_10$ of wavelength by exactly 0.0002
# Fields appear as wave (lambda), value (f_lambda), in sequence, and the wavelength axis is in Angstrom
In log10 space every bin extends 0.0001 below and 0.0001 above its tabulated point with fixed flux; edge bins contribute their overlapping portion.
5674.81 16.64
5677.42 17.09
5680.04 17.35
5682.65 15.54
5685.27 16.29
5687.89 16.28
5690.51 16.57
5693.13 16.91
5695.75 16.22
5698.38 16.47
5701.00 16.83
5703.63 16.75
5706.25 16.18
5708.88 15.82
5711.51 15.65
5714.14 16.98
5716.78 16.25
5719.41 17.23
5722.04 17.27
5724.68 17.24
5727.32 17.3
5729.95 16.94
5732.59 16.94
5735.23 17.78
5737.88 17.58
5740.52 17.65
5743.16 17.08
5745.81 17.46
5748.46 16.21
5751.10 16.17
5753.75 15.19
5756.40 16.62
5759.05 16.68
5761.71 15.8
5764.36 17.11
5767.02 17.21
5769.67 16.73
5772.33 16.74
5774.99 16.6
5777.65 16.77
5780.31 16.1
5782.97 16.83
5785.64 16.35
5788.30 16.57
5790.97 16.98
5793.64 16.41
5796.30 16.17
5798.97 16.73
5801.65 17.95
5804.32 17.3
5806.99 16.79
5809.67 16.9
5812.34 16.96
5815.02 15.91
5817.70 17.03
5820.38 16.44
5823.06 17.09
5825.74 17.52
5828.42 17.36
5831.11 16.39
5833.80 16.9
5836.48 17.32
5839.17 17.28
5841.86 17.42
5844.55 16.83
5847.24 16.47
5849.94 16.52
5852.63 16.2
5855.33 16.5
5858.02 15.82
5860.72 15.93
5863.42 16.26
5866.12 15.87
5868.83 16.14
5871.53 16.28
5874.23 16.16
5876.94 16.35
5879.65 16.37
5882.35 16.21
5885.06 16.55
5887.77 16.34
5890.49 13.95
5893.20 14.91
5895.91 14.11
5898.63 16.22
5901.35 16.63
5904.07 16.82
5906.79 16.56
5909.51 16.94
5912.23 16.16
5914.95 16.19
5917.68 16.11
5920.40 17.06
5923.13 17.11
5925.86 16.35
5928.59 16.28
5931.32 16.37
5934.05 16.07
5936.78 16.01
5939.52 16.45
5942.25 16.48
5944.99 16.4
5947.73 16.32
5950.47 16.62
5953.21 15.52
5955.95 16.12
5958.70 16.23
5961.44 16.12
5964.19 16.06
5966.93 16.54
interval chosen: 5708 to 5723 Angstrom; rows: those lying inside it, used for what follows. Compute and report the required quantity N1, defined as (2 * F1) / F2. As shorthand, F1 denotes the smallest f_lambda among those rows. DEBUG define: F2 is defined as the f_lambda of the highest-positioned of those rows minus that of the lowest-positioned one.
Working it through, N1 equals 22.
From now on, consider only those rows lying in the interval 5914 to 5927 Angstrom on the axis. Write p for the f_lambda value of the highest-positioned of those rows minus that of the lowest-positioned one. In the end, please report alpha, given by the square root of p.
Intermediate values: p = 0.16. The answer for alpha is 0.40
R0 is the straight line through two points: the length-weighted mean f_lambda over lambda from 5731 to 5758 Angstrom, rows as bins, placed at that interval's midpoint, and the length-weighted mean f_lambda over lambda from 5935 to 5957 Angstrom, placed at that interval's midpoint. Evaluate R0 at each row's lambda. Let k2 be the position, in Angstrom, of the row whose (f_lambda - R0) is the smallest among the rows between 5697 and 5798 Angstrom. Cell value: 5753.75 Angstrom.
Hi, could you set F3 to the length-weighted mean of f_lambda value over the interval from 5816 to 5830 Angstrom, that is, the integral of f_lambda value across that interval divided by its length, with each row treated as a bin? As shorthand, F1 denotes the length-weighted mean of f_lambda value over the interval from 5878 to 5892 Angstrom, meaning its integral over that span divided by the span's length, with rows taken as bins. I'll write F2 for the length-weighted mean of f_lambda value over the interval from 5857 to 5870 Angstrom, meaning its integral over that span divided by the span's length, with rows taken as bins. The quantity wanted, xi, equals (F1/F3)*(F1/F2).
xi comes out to 0.93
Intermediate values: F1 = 15.9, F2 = 16.0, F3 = 17.0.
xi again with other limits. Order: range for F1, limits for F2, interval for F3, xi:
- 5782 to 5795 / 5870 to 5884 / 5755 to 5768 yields 1.02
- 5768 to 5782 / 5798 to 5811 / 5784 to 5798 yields 0.98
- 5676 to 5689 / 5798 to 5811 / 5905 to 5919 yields 0.97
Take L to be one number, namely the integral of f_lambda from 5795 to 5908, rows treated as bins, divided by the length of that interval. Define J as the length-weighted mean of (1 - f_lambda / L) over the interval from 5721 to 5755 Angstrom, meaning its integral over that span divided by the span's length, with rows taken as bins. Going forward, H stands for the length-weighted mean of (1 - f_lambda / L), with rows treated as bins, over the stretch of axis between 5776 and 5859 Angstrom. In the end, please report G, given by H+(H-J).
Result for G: -0.01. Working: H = -0.019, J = -0.032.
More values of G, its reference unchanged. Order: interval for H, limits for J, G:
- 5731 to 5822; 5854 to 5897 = -0.07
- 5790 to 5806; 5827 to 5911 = -0.06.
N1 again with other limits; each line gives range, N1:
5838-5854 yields -30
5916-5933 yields 124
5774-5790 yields -1073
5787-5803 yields 23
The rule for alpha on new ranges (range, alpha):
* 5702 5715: 0.48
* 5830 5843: 1.01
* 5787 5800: 0.40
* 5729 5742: 0.84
